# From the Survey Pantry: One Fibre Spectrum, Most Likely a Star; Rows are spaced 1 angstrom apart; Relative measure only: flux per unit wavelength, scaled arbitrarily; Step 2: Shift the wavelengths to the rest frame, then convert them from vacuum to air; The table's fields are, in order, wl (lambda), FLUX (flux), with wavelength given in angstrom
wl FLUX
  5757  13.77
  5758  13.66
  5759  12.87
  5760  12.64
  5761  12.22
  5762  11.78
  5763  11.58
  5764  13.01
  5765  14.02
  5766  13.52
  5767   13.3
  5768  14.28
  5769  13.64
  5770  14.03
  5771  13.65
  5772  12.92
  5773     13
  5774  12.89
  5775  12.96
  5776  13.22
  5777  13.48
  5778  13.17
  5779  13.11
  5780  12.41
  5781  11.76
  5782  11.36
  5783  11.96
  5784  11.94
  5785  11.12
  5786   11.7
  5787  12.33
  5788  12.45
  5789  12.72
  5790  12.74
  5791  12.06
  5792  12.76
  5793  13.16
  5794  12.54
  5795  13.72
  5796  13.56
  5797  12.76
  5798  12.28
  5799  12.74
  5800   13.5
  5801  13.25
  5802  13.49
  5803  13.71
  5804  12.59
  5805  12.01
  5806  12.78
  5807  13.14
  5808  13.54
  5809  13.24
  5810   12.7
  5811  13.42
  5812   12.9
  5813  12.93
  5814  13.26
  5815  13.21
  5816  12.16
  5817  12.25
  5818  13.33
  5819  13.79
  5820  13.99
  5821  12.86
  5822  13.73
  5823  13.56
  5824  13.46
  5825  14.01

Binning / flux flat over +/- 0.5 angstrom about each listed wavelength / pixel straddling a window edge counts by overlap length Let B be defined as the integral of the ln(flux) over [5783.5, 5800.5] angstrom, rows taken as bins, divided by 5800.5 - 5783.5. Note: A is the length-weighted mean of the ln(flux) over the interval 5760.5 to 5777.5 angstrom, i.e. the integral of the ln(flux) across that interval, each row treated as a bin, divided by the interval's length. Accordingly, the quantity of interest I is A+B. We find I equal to 5.11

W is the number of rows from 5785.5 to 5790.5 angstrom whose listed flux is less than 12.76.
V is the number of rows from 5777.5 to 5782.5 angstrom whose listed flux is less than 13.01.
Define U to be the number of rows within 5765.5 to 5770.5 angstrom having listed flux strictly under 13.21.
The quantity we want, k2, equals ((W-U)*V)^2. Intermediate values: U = 0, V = 3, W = 5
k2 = 225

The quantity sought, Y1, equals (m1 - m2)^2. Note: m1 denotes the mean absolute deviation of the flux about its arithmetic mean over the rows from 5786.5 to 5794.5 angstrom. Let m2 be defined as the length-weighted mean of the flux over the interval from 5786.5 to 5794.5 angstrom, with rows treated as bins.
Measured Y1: 152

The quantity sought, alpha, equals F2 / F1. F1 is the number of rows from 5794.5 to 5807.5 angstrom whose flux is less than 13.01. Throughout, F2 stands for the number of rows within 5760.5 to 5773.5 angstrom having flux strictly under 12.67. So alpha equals 0.5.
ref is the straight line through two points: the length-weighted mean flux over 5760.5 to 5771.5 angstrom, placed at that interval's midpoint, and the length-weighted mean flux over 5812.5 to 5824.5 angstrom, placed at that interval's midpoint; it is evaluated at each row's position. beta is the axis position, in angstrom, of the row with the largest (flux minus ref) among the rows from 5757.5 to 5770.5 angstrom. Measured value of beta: 5768 angstrom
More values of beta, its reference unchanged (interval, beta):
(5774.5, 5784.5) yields 5777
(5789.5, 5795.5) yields 5795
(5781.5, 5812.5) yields 5795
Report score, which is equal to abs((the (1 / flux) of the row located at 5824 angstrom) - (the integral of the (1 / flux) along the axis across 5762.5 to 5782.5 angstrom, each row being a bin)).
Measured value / 1.46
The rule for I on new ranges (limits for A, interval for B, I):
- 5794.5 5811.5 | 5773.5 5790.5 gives 5.09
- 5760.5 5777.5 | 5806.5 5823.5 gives 5.15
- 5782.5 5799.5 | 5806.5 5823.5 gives 5.10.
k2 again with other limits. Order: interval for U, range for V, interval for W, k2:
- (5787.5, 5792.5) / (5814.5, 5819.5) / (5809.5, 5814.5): 64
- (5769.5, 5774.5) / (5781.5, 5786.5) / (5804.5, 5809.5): 100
